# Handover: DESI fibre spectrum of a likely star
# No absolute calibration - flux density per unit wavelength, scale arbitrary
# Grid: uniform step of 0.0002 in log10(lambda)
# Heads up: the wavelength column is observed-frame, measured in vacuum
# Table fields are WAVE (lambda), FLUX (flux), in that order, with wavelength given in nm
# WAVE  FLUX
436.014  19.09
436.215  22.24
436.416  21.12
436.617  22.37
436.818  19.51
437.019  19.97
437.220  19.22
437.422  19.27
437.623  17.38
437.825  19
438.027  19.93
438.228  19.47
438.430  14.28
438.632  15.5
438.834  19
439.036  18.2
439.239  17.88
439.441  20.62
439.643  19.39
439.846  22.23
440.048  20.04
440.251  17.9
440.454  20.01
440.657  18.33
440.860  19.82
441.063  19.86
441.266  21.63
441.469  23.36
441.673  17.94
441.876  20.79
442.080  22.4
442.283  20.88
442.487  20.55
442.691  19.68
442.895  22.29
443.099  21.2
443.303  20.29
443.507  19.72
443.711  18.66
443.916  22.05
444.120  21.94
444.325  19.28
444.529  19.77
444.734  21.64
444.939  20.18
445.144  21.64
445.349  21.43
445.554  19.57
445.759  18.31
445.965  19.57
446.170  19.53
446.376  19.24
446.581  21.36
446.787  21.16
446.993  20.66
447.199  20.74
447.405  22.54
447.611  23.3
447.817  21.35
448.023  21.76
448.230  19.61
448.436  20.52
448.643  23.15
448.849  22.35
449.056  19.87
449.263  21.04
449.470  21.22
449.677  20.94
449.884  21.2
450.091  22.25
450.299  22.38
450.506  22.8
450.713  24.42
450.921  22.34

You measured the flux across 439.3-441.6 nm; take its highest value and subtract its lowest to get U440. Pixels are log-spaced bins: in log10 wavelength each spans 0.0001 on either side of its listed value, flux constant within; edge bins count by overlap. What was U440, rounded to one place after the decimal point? 5.5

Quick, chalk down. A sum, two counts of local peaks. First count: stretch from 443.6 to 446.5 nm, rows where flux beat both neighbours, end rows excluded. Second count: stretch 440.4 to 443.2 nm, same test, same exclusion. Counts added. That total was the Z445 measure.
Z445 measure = 7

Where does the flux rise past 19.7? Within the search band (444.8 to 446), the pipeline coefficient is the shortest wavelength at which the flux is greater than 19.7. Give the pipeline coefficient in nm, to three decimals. 444.939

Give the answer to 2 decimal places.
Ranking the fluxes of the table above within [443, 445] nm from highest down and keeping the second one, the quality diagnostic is 21.94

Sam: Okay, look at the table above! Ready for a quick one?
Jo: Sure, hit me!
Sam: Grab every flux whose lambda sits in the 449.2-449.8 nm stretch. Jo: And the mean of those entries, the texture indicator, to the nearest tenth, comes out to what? 21.1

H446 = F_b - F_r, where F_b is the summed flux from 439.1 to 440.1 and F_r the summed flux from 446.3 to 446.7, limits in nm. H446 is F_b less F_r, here 60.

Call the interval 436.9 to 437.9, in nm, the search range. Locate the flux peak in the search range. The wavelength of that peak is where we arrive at 437.019 nm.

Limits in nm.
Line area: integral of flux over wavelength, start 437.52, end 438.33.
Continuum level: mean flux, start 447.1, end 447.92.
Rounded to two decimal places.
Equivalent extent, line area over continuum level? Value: 0.70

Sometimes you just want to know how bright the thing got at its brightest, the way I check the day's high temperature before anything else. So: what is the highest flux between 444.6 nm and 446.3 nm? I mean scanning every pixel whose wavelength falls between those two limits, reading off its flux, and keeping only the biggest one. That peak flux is 21.64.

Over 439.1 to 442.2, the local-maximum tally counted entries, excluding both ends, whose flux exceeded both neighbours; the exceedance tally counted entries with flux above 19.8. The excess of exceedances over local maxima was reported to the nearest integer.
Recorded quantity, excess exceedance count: 6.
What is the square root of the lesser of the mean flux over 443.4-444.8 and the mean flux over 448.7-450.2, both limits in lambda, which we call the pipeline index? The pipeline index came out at 4.52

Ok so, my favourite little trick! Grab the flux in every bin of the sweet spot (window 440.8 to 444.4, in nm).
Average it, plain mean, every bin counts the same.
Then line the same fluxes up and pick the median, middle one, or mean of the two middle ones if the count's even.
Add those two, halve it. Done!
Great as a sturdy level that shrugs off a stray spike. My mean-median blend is 20.7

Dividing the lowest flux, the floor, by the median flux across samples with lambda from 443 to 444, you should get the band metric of 0.92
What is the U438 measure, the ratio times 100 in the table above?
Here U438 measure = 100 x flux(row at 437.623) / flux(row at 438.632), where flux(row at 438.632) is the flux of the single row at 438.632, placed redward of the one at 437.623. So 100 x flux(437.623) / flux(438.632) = 112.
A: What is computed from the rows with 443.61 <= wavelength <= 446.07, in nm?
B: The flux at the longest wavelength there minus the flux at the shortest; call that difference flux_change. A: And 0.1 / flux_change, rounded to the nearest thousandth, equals 0.110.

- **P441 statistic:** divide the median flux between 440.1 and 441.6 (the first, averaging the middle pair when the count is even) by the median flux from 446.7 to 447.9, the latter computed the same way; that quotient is 0.93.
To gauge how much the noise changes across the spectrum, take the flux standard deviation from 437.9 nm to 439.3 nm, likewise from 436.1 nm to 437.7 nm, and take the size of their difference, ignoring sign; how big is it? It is 0.4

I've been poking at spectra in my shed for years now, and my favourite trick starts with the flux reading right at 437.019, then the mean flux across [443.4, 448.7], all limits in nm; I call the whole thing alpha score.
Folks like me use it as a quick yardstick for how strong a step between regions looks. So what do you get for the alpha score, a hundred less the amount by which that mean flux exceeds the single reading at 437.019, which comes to 99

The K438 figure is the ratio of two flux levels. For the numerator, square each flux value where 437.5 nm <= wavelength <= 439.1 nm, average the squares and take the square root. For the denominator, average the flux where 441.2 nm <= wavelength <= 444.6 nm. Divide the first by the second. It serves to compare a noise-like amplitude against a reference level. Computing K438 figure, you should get 0.87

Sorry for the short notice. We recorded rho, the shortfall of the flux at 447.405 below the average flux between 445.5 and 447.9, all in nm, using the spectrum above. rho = -1.9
